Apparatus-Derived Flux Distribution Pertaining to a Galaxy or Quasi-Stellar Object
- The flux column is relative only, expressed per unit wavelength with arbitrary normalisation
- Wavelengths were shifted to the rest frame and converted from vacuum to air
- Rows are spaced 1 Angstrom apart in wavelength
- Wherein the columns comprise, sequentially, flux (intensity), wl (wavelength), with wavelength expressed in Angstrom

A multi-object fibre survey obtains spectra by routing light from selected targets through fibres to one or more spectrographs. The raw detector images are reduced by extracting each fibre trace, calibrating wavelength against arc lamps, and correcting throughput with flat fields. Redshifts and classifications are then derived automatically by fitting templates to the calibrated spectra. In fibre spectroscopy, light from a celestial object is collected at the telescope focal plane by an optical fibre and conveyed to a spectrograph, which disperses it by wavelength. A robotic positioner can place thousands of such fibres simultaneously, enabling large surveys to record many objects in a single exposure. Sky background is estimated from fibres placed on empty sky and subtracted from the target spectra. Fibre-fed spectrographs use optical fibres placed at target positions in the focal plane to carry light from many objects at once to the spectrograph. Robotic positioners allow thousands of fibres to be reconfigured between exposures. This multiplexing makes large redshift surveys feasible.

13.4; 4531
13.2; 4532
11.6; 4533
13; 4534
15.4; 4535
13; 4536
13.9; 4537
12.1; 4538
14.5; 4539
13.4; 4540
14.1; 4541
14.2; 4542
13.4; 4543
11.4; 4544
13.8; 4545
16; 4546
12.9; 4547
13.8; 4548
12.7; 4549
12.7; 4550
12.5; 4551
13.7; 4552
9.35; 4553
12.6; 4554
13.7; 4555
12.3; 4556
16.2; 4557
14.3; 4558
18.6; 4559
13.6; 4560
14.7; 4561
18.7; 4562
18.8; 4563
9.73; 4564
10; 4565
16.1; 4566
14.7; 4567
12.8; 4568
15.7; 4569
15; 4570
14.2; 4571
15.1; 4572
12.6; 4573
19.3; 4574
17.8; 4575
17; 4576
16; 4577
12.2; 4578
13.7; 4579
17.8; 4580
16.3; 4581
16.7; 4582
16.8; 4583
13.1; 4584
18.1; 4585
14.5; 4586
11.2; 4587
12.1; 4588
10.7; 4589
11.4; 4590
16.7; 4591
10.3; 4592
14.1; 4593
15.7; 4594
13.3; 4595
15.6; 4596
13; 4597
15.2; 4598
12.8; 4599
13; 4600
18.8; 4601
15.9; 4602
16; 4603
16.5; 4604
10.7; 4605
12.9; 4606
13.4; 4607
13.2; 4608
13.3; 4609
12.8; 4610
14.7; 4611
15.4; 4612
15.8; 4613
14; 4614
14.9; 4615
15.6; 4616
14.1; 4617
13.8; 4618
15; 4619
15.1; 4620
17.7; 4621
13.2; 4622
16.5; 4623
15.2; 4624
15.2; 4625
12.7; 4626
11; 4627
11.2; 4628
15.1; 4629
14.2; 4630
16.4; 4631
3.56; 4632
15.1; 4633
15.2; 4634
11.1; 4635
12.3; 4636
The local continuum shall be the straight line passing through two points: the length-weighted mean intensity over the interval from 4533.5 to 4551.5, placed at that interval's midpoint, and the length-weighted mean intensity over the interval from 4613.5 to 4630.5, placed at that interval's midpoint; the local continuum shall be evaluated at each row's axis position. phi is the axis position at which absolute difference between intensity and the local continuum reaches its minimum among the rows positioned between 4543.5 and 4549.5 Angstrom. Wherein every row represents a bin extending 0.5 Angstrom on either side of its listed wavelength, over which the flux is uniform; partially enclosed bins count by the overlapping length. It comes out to 4548 Angstrom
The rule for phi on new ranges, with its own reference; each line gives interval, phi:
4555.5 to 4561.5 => 4560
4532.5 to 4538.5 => 4534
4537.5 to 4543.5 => 4540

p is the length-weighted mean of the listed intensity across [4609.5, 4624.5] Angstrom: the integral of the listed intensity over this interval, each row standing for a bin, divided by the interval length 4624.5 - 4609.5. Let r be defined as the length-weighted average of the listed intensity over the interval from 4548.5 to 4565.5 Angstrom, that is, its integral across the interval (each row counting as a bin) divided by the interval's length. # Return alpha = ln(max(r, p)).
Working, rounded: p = 14.9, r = 13.8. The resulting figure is 2.703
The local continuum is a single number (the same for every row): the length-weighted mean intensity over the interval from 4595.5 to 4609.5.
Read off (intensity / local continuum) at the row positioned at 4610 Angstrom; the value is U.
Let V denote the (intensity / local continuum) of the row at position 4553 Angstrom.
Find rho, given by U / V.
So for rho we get 1.37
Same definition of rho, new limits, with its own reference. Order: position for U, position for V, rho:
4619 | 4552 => 1.09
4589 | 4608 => 0.81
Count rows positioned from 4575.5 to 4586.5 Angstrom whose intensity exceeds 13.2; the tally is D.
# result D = 9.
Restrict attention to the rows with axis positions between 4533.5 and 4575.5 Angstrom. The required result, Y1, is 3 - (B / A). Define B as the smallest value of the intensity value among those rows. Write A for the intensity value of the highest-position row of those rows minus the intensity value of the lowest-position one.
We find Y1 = 1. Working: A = 4.8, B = 9.35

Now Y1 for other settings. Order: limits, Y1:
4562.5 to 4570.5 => 6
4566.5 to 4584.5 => 11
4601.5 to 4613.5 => 110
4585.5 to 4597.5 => 10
